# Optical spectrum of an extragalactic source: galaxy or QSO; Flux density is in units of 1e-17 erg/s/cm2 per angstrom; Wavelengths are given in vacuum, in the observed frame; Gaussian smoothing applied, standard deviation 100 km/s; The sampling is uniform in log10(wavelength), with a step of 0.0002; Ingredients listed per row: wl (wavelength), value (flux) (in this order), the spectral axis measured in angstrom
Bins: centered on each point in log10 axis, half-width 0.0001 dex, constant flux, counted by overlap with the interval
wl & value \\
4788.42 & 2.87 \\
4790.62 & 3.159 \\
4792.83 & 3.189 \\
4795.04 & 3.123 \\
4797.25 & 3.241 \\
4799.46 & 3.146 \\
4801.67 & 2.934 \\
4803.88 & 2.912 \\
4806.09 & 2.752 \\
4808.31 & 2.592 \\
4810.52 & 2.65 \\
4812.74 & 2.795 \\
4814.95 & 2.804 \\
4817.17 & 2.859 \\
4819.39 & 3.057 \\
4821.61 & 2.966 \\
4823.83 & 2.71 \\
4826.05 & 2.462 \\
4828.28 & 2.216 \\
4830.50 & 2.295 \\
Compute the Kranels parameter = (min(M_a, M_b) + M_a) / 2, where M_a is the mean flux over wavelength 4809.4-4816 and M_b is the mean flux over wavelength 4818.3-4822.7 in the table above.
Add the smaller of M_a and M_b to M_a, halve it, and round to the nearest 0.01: 2.75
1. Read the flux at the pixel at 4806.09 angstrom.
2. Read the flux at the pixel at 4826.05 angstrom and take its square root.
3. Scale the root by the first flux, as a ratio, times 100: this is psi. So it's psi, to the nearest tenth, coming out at 57.0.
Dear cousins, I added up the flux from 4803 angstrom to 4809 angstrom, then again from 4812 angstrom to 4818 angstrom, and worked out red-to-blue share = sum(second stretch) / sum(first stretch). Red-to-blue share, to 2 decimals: 1.02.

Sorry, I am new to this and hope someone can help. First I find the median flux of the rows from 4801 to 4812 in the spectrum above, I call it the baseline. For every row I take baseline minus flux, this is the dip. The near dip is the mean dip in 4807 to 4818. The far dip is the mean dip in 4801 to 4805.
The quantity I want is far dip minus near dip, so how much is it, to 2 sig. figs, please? -0.18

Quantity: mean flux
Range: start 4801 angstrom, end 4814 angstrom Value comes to 2.77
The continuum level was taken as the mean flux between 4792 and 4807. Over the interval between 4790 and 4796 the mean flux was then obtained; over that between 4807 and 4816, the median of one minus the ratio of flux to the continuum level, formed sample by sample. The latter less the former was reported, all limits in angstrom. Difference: -3.05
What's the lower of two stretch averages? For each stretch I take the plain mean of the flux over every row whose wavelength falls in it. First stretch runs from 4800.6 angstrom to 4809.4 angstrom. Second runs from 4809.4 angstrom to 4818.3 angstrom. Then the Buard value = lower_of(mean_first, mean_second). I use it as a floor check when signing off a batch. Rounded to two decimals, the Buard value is 2.78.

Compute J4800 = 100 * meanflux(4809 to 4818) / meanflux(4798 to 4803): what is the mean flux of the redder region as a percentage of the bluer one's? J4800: 91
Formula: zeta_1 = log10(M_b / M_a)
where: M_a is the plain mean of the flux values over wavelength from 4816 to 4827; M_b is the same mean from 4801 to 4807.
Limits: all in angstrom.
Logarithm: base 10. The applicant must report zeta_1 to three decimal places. 0.008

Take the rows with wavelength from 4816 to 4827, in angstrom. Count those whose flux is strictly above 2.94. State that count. 2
